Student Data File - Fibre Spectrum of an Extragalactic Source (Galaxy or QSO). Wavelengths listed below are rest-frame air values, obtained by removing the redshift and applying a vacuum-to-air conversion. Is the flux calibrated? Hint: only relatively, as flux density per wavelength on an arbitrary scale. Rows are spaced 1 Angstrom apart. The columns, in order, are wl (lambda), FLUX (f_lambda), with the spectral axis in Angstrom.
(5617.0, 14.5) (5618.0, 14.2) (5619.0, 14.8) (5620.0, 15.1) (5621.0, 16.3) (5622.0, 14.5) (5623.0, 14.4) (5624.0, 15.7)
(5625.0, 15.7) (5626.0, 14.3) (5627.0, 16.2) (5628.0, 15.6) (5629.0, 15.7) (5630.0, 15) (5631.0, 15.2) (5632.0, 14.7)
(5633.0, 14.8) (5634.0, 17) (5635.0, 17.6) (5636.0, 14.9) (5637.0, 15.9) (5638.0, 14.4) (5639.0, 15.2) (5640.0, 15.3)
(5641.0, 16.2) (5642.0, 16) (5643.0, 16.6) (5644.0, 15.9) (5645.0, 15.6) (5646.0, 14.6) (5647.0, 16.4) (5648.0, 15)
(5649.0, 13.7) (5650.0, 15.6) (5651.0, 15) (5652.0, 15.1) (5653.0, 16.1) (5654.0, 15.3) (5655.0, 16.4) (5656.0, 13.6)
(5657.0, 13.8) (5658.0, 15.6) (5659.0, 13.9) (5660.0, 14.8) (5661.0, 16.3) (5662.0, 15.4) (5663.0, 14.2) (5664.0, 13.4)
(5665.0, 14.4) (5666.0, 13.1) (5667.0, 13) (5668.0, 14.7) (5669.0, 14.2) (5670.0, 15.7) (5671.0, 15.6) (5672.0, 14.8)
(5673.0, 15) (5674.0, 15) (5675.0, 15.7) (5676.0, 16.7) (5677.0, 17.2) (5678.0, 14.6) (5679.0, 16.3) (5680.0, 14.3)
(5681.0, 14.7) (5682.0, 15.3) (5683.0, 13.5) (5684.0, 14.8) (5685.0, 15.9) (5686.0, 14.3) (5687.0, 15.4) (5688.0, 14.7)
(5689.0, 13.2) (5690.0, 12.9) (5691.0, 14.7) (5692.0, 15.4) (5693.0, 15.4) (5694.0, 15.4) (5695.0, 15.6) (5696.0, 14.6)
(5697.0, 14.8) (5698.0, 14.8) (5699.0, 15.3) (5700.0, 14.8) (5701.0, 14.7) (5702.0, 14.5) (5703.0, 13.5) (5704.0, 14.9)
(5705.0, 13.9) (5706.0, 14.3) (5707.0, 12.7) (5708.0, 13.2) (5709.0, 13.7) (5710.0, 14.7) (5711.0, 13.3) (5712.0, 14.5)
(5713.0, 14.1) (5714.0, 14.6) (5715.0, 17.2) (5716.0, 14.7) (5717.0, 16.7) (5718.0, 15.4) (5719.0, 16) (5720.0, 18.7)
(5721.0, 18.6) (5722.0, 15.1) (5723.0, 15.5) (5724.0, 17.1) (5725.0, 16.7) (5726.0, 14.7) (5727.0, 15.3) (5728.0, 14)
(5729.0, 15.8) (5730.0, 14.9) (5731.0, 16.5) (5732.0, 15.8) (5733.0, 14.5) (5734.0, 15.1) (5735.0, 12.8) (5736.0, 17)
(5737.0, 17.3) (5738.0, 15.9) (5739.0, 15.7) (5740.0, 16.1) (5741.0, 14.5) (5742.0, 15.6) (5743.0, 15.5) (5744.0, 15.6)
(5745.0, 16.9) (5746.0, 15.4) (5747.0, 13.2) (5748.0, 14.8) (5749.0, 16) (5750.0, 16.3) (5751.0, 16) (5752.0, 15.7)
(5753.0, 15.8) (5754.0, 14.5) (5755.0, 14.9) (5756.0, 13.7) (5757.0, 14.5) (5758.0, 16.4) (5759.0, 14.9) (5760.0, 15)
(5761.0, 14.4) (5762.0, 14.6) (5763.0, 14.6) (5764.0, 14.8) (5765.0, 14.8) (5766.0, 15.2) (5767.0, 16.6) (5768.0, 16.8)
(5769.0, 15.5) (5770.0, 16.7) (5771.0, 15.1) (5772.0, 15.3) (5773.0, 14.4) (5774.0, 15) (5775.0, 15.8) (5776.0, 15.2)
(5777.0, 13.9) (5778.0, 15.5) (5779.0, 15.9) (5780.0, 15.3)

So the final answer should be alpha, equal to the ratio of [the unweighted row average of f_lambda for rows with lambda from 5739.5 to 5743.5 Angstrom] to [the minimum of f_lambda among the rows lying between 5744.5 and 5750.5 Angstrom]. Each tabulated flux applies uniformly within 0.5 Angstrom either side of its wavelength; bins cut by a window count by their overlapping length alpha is 1.17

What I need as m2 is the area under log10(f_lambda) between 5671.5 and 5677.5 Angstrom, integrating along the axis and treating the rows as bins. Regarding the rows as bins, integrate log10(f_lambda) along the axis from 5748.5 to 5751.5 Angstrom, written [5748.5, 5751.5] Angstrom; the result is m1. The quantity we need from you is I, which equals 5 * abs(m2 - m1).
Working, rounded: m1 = 3.6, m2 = 7.2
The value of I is 18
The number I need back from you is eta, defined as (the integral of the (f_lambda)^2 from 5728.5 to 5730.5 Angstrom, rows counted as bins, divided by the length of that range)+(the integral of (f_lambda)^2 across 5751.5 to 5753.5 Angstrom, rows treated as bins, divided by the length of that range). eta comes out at 484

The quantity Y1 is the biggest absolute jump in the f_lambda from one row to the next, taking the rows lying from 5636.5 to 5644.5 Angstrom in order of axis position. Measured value 1.5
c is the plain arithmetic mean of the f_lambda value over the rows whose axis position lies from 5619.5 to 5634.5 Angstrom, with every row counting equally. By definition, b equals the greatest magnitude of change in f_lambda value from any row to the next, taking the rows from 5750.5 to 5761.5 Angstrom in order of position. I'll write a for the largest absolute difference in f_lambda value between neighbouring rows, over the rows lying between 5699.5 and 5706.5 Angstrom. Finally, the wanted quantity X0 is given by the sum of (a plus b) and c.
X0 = 18.6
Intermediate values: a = 1.40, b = 1.9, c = 15.3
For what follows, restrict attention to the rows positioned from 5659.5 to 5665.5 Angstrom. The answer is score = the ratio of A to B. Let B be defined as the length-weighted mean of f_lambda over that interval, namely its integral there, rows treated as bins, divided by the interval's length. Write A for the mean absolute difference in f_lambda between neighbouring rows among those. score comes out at 0.073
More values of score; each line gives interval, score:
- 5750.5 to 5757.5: 0.046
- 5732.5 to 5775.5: 0.059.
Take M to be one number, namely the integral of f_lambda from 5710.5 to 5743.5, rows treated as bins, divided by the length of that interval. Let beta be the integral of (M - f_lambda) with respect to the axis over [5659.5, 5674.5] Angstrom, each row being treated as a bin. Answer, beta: 14.6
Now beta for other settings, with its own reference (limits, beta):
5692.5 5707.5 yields 15.0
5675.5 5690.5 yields 10.4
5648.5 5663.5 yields 9.4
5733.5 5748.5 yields 2.8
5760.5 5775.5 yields 4.6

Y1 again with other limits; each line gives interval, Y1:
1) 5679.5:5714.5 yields 1.8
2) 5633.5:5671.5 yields 2.8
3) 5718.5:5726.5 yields 3.5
